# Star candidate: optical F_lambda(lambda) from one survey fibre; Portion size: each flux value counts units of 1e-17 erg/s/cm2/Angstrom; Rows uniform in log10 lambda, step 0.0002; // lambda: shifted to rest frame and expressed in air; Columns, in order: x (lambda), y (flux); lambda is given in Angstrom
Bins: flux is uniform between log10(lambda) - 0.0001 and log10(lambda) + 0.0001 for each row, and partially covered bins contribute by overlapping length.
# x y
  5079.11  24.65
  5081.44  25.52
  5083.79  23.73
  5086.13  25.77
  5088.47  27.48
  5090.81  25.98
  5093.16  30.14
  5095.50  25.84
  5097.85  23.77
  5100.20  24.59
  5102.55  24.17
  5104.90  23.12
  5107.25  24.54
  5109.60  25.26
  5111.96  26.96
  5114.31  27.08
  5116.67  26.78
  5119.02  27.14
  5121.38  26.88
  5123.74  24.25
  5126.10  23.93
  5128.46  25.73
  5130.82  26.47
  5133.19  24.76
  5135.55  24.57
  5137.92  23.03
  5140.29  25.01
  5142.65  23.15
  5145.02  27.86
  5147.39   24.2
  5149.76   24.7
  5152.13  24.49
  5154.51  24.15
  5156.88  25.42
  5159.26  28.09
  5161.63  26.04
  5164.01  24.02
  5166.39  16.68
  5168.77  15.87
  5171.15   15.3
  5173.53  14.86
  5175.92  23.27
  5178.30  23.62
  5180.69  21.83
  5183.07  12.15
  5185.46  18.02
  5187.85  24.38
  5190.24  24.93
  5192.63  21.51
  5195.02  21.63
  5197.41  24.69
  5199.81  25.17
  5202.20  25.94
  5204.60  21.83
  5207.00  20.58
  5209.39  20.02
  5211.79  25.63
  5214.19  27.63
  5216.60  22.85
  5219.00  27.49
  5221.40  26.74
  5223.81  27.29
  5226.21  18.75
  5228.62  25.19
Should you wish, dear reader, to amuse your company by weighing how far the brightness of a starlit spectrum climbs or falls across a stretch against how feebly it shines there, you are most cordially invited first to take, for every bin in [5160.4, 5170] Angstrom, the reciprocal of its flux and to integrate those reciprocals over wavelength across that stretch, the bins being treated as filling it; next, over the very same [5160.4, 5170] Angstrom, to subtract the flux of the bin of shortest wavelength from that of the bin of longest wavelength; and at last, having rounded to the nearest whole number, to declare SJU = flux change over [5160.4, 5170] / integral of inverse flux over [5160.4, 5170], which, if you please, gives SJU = -21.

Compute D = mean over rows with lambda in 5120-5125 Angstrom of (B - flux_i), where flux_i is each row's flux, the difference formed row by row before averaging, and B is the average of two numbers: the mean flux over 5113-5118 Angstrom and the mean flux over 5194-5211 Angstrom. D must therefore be -0.7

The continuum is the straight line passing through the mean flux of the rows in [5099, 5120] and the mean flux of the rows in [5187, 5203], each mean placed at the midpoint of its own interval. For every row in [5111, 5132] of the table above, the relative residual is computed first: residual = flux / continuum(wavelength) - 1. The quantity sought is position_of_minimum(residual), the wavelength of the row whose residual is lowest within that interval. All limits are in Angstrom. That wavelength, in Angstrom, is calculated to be 5126.10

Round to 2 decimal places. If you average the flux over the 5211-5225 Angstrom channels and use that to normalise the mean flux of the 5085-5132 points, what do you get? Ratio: 0.98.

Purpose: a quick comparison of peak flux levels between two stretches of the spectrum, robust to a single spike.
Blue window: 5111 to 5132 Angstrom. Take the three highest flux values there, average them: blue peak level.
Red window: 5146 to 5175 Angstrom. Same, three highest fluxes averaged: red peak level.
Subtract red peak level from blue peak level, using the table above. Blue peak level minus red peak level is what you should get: 0.5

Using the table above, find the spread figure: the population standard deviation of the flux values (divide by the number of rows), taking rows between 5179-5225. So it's 3.7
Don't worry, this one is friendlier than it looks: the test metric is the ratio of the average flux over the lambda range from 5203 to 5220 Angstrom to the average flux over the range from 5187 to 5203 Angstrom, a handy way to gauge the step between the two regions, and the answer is 0.99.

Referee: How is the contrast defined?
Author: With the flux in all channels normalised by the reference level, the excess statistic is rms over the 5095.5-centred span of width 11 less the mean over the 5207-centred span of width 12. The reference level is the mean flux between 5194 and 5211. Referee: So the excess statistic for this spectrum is 0.15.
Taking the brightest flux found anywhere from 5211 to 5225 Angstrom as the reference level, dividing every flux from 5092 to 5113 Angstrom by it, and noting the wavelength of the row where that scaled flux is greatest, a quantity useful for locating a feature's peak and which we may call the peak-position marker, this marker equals 5093.16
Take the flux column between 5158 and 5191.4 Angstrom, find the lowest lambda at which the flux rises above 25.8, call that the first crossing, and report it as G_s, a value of 5159.26 Angstrom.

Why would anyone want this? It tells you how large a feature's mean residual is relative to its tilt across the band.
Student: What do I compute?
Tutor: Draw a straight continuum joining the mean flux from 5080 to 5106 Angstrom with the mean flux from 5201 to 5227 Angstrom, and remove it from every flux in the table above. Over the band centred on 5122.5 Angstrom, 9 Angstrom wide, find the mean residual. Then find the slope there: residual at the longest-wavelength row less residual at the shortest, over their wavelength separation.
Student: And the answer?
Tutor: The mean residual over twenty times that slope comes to -0.05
